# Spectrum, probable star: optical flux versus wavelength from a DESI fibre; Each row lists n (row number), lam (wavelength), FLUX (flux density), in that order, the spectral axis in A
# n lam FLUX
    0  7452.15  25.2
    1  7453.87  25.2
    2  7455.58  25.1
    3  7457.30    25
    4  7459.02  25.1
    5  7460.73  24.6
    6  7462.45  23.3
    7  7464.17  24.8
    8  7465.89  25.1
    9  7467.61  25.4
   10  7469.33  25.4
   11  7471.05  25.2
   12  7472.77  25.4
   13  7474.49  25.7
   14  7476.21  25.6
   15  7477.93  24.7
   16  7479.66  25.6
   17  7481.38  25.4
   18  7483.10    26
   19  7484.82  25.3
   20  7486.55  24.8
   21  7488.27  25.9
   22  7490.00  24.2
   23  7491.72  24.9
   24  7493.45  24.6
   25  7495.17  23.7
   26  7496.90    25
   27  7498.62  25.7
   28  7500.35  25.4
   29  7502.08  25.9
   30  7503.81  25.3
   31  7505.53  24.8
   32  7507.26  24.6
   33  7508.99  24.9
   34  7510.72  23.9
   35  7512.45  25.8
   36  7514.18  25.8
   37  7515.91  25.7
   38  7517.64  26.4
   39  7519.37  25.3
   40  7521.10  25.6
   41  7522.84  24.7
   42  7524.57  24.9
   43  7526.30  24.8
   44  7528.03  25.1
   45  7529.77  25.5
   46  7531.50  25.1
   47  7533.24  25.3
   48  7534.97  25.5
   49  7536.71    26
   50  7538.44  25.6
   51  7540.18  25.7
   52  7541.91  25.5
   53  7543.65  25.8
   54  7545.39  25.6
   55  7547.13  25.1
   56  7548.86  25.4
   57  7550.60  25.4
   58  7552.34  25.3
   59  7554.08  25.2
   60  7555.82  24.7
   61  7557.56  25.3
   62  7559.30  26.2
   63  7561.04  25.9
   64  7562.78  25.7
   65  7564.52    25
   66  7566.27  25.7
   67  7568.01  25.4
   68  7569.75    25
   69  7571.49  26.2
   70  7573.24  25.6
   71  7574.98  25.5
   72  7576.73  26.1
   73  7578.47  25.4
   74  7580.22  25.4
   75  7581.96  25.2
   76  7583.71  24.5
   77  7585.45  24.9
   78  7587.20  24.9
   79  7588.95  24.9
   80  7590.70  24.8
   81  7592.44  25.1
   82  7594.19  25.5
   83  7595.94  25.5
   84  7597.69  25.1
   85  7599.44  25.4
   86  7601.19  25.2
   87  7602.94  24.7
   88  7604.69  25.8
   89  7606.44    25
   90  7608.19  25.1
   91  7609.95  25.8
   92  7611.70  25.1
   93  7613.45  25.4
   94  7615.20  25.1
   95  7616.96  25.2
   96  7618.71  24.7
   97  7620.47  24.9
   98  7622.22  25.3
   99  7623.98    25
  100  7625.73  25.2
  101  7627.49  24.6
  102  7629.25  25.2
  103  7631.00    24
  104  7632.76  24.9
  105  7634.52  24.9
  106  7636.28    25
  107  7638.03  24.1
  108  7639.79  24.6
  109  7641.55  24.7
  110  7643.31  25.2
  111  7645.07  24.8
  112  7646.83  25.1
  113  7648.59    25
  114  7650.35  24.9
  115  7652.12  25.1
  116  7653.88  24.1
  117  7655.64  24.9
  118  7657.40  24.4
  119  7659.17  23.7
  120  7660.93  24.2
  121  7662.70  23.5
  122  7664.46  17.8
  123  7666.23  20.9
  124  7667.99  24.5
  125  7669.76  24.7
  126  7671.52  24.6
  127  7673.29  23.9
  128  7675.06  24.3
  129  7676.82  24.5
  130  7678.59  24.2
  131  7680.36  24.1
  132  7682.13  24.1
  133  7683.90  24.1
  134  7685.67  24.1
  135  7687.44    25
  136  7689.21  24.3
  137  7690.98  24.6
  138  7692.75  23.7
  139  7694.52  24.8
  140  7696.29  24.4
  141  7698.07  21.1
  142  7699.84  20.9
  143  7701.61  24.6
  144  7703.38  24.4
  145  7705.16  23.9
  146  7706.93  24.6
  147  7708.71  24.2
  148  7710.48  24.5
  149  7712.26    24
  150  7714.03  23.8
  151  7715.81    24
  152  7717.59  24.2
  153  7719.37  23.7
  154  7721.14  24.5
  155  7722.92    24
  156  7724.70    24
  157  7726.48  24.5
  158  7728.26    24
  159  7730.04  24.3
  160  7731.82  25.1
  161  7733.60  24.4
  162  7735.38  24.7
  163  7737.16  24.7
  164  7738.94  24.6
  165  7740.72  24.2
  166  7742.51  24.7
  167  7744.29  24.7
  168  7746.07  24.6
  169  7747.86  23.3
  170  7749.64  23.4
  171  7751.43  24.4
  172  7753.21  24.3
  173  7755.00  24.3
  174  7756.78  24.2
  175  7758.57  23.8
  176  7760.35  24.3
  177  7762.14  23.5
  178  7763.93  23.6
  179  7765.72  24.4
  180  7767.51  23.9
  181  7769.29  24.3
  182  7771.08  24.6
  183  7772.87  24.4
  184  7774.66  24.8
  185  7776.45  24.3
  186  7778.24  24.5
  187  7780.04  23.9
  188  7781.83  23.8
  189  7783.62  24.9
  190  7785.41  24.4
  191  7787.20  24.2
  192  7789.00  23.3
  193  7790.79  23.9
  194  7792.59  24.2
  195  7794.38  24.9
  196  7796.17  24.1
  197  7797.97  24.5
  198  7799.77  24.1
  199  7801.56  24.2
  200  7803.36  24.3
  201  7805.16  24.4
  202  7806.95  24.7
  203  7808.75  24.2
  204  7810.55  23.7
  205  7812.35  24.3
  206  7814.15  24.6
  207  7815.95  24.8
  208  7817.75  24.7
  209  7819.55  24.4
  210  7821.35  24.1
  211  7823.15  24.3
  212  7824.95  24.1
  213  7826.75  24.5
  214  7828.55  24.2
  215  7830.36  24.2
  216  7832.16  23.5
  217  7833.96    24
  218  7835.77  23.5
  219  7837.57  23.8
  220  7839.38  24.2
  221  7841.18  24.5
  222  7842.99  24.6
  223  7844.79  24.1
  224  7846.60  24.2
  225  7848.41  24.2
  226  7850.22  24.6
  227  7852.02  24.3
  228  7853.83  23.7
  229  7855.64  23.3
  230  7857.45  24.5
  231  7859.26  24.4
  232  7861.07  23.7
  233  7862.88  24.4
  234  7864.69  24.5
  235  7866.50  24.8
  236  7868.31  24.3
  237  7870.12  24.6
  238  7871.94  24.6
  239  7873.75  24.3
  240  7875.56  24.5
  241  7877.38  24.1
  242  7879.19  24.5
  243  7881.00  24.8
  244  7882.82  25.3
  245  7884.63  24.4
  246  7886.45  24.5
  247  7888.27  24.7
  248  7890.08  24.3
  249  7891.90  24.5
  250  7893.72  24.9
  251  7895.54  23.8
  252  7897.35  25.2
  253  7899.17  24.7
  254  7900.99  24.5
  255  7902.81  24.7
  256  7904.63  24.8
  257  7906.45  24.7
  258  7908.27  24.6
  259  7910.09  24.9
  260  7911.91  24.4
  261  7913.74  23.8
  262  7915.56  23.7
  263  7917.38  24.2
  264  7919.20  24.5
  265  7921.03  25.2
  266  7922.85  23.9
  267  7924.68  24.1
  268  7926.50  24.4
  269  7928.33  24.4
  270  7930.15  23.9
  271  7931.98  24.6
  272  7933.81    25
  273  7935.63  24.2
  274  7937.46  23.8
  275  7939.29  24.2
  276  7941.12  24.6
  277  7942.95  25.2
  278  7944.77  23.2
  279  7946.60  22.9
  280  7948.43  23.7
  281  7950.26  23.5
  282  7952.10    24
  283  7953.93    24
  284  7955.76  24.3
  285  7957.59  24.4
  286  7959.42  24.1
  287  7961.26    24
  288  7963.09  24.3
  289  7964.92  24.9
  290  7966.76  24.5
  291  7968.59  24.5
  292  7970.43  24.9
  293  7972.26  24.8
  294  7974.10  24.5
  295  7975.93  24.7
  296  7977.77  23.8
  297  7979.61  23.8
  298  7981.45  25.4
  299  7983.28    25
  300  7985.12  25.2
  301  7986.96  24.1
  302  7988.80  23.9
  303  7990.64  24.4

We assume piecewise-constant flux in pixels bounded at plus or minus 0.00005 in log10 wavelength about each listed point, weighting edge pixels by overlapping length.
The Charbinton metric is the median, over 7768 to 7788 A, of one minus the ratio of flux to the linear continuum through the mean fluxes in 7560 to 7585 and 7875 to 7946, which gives 0.019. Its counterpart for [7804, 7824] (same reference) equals 0.015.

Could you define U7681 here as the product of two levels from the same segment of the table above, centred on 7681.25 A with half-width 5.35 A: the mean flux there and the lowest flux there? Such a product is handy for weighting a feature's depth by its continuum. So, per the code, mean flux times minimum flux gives 583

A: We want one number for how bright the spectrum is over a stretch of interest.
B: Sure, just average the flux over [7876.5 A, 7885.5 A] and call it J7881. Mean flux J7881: 24.6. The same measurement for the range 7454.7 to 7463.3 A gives 24.6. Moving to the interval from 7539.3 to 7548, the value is 25.5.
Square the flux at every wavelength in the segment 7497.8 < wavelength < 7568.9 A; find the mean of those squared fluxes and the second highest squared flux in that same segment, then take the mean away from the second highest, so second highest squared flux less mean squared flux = 42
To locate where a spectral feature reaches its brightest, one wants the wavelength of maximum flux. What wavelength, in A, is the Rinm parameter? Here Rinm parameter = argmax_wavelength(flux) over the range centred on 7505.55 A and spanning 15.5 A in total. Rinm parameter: 7502.08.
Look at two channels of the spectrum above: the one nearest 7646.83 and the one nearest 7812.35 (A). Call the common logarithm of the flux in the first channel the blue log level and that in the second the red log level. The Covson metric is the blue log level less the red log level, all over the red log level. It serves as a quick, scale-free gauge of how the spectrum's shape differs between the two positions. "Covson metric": 0.010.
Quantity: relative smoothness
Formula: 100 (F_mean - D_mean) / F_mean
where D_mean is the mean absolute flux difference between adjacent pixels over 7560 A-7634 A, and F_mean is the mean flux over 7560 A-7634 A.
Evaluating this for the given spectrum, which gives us 98.3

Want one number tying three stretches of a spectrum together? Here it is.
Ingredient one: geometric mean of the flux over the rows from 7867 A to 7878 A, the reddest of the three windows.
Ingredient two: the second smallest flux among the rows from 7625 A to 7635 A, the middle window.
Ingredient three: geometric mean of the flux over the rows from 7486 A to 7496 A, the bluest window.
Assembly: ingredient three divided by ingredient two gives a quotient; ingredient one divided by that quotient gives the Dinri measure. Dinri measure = 24.3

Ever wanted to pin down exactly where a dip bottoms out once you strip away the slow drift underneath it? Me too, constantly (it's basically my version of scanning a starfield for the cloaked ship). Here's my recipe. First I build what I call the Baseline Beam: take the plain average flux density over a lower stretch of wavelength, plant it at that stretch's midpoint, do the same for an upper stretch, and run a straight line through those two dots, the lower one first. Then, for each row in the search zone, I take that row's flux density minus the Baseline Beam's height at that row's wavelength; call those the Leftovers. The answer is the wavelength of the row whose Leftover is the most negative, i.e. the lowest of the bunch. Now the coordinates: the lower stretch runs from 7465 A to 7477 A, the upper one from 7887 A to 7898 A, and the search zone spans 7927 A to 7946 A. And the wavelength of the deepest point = 7944.77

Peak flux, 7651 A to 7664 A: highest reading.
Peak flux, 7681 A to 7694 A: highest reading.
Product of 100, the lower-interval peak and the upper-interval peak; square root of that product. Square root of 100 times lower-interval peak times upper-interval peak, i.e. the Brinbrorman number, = 250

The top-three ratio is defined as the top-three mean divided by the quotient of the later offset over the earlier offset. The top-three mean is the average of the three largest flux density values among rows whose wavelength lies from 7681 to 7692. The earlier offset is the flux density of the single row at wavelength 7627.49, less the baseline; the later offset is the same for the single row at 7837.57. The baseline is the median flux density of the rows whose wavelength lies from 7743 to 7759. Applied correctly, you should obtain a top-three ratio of -15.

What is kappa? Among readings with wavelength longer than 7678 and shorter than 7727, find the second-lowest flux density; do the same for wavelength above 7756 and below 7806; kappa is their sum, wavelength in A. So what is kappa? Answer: 44.6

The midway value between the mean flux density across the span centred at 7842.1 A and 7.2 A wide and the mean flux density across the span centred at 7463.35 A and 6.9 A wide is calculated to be 24.4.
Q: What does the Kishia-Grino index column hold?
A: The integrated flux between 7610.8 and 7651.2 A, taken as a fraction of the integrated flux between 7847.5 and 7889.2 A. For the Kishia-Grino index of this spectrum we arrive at 0.990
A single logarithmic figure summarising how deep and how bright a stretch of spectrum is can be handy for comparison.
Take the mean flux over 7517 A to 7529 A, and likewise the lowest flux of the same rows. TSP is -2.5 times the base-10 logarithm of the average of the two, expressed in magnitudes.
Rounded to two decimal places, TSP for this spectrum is -3.49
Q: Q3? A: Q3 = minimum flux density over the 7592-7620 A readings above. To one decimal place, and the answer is 24.7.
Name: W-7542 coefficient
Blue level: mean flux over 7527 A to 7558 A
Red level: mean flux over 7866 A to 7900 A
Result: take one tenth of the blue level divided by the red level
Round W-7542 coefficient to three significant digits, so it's 0.103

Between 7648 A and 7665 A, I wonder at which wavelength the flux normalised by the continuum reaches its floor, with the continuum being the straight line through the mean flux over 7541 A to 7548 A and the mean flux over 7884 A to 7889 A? 7664.46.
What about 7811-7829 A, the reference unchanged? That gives 7821.35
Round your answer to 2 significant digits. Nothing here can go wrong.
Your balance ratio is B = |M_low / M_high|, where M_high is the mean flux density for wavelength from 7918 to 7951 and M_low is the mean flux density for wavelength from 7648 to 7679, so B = 0.99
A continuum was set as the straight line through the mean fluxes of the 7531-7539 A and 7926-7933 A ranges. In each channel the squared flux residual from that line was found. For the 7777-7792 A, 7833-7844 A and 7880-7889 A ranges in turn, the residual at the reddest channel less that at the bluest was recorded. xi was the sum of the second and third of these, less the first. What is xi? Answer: -1.0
